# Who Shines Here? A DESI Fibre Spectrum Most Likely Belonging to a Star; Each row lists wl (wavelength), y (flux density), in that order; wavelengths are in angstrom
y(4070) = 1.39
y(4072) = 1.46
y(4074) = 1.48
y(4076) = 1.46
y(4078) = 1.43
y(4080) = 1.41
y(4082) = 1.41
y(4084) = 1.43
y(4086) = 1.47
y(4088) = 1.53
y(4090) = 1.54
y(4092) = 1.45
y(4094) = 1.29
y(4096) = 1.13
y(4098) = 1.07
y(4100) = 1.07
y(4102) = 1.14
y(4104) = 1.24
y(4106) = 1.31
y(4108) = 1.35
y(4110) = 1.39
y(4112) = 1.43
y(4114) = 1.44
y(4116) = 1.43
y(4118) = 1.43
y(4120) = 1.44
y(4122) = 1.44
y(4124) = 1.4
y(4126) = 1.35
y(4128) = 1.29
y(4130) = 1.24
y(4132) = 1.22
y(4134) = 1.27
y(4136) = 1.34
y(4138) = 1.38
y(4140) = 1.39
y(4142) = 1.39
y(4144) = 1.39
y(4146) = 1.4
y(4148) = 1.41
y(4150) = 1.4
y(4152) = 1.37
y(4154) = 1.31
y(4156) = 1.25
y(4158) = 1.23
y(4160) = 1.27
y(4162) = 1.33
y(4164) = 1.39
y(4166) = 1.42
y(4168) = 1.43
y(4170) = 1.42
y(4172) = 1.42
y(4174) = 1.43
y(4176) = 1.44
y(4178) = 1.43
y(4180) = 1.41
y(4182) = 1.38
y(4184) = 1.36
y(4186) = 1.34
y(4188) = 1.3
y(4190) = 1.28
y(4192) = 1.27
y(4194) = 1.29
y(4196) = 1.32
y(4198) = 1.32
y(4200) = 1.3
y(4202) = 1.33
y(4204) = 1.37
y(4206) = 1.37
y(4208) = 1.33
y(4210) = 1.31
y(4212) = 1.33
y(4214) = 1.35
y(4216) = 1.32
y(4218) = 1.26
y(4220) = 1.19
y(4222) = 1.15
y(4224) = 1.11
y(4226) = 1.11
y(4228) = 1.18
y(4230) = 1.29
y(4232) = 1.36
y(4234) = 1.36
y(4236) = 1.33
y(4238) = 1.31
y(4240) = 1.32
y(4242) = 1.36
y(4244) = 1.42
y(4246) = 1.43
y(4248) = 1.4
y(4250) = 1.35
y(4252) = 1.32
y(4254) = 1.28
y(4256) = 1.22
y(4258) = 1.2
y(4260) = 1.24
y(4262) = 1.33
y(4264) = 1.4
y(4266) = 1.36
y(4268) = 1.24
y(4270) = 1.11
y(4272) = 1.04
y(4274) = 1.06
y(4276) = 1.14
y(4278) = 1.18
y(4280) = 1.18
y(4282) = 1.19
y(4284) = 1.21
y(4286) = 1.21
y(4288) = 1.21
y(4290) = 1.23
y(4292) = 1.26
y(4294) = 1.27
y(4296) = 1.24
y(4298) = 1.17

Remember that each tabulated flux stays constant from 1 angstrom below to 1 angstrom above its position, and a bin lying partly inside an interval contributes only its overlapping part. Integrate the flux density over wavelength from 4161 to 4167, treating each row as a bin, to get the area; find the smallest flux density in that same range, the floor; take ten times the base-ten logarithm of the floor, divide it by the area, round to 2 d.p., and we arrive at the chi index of 0.15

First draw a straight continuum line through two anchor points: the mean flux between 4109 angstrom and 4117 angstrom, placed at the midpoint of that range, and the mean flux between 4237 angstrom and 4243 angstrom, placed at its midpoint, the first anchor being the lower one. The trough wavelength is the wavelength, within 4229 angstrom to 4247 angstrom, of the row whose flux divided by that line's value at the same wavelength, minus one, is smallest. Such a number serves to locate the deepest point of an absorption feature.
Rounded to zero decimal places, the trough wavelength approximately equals 4230 angstrom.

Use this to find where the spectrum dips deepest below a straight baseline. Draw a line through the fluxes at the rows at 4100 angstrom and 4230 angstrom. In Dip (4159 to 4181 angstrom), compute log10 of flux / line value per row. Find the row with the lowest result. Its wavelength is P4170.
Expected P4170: 4160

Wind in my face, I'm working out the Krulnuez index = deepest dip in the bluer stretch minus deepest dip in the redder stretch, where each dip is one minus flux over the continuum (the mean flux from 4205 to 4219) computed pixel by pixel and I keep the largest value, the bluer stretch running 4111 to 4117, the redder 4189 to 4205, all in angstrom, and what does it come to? -0.12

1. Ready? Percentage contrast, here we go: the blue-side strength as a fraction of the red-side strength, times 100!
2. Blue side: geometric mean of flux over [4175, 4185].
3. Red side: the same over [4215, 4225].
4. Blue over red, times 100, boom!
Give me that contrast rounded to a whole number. 117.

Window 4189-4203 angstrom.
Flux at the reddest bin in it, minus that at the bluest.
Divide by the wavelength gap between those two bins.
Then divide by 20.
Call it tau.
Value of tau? 0.0002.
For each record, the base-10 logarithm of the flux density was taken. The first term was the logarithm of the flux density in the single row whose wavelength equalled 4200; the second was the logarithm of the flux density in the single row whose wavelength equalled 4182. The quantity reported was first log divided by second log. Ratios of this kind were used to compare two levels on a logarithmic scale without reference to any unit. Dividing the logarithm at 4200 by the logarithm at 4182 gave 0.81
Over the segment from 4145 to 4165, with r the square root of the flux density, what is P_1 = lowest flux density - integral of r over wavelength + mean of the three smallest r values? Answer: -20.8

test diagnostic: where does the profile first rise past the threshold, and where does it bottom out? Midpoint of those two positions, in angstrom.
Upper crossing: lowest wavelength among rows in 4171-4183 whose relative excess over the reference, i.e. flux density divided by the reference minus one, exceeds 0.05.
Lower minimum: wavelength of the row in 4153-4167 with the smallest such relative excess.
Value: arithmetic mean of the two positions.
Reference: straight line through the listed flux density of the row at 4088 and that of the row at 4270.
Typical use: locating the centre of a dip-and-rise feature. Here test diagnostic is 4165 angstrom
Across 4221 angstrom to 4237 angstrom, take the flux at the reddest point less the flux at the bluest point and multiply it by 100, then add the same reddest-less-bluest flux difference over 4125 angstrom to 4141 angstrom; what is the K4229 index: 18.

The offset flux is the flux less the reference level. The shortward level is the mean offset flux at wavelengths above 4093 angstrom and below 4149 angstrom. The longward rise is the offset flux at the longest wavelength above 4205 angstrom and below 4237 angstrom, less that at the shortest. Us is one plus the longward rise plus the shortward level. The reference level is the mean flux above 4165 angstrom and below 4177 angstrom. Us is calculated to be 0.86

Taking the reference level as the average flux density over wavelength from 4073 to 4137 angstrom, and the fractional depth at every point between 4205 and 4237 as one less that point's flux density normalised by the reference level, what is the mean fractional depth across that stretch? 0.06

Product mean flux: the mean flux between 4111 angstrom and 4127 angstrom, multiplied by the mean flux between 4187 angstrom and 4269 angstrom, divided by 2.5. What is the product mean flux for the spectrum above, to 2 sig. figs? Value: 0.74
